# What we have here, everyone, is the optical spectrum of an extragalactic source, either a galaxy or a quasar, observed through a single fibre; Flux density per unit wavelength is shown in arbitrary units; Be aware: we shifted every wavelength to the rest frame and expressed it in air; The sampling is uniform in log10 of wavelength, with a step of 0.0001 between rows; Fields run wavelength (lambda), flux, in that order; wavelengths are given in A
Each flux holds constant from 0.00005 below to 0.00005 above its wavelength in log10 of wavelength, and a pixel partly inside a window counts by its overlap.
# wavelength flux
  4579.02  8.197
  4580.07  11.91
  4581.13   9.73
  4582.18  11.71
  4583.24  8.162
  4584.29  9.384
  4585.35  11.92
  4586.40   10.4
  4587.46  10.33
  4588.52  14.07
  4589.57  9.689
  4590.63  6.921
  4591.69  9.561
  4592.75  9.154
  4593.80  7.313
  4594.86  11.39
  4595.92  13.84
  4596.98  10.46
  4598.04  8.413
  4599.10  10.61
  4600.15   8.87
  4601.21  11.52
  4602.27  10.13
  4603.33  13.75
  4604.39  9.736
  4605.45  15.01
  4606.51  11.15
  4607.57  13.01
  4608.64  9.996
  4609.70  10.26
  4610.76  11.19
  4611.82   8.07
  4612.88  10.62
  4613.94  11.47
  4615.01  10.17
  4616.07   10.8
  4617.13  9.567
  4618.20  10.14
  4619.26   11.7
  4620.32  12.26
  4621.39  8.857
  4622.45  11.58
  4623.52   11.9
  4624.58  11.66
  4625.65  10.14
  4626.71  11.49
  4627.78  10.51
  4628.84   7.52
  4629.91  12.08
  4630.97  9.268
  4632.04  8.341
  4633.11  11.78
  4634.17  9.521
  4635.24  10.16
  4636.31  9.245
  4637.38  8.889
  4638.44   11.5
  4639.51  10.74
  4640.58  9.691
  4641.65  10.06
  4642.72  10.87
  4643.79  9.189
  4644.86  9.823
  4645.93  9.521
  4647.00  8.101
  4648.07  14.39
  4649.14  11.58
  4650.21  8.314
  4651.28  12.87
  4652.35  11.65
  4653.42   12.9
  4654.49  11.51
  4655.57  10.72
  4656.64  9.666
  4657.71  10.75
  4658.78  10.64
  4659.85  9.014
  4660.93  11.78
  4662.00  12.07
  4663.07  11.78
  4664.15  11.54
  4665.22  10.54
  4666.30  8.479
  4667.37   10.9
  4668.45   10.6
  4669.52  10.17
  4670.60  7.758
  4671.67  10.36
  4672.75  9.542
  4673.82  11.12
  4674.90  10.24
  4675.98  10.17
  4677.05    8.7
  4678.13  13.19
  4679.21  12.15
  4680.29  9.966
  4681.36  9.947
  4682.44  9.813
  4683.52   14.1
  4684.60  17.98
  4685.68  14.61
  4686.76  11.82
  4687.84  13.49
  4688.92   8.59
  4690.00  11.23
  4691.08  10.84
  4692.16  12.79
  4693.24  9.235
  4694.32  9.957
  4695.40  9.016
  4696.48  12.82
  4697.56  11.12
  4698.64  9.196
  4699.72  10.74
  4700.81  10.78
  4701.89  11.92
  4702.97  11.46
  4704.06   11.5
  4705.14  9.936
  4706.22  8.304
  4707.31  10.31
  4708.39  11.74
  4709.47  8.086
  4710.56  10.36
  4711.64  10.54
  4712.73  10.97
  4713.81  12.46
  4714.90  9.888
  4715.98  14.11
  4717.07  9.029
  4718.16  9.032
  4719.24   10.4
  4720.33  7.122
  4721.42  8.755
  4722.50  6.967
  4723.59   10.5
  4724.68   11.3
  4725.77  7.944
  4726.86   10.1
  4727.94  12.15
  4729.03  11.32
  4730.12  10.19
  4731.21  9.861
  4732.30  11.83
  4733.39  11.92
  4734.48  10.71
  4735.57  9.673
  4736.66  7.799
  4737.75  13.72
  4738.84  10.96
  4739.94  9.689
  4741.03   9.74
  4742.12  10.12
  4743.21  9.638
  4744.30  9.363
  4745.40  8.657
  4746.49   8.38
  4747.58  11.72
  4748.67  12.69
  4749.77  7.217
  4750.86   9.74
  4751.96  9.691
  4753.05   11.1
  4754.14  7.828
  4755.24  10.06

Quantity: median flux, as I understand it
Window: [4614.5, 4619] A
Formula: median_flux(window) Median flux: 10.2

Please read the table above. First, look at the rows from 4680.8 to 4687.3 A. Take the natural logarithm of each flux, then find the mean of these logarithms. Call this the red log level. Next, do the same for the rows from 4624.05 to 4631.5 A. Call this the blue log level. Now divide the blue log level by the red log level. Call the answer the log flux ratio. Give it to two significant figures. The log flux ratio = 0.92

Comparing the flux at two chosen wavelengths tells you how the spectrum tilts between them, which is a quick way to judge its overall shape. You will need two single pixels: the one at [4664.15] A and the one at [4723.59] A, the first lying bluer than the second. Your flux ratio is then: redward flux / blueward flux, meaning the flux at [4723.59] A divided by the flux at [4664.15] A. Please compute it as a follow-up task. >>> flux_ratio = 0.91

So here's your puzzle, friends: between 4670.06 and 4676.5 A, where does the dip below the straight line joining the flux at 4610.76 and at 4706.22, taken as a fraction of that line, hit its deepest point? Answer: 4670.60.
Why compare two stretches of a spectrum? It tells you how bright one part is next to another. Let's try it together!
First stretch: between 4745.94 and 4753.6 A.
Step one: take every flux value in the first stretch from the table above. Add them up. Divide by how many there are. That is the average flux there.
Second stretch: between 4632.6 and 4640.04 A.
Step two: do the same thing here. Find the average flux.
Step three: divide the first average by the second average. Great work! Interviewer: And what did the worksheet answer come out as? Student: 0.98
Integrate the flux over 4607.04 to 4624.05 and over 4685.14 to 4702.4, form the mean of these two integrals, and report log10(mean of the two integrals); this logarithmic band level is 2.27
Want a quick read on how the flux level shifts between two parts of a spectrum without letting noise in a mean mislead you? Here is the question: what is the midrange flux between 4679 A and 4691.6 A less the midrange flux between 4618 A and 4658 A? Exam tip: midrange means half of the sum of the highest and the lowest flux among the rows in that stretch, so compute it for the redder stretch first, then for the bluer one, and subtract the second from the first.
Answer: 2.3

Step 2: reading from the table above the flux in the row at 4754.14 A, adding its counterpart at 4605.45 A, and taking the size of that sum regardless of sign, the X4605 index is 22.8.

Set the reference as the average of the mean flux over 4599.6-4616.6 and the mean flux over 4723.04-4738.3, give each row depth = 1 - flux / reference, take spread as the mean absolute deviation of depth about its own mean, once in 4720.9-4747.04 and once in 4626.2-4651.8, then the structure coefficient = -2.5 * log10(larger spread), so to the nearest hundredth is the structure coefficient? 2.30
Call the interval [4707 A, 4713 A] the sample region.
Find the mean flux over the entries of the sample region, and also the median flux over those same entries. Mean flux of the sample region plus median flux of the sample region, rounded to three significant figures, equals 20.8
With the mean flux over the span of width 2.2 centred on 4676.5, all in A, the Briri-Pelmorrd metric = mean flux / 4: 2.4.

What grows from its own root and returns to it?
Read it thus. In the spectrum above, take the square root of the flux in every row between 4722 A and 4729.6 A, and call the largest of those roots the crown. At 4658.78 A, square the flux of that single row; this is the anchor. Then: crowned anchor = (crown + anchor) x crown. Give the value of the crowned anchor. 407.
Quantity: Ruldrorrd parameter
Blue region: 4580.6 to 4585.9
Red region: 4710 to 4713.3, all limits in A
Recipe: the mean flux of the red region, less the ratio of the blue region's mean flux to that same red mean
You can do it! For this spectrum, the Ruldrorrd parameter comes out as 9.7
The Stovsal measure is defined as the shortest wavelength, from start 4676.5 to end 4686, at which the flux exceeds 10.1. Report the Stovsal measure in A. 4678.13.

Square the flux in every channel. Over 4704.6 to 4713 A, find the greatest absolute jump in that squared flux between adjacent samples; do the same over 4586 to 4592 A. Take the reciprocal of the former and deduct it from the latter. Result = 104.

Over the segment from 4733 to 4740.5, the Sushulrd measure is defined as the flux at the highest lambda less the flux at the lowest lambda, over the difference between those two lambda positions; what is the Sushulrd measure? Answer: -0.34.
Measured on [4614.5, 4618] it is -0.28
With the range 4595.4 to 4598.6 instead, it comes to -2.56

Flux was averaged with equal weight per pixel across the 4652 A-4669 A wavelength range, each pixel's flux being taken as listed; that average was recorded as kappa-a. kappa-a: 10.9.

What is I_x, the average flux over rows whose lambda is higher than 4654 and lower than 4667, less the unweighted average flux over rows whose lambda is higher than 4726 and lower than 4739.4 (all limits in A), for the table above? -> -0.1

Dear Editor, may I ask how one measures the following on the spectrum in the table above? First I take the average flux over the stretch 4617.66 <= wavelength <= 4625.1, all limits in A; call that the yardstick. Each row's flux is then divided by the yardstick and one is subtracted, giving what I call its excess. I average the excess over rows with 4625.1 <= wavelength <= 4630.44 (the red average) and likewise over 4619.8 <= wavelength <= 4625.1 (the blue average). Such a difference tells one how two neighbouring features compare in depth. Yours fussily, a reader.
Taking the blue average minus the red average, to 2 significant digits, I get 0.081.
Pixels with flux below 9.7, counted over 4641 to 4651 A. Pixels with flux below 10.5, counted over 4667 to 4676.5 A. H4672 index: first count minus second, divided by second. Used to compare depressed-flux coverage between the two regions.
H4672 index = -0.33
